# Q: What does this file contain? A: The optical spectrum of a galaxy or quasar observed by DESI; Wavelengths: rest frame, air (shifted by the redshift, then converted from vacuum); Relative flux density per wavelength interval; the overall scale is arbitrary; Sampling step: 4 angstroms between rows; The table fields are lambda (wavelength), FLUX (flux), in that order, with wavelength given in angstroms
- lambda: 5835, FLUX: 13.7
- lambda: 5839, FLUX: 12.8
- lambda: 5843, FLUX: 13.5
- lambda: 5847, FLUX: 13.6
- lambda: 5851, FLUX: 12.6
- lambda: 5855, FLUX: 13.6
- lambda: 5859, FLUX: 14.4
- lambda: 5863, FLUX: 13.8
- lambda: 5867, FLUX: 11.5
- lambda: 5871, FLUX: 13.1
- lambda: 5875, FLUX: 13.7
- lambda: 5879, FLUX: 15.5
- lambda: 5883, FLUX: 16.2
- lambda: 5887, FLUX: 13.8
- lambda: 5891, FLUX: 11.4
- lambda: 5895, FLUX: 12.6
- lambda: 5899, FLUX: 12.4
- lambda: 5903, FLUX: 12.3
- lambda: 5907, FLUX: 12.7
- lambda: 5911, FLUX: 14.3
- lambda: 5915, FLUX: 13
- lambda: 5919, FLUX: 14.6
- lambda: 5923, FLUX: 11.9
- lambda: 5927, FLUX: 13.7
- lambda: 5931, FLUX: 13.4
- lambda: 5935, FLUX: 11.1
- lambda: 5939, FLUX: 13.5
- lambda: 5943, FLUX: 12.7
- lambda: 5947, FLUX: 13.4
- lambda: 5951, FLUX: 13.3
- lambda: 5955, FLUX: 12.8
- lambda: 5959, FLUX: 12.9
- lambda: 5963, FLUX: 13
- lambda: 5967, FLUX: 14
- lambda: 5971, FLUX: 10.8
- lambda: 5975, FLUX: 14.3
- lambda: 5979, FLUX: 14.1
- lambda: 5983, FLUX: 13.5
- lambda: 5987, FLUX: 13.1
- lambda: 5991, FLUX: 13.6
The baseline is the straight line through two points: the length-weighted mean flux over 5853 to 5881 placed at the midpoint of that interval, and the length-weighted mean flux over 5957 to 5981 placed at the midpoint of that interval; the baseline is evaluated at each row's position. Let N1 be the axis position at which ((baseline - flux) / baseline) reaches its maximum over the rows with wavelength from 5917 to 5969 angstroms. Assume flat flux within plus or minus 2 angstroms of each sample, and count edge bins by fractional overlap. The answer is 5935 angstroms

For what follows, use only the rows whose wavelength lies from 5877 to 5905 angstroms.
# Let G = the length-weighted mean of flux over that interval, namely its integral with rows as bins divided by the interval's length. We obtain 13.46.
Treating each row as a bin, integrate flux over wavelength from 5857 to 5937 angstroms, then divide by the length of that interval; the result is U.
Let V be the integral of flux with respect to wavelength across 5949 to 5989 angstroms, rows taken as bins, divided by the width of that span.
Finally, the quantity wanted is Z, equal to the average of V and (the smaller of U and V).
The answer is 13.2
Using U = 13.3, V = 13.2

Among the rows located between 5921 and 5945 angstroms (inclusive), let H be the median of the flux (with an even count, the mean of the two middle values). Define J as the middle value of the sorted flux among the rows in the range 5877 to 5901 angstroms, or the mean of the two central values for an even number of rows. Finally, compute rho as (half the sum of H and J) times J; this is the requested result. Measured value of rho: 173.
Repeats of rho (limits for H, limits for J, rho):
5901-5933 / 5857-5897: 185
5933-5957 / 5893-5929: 164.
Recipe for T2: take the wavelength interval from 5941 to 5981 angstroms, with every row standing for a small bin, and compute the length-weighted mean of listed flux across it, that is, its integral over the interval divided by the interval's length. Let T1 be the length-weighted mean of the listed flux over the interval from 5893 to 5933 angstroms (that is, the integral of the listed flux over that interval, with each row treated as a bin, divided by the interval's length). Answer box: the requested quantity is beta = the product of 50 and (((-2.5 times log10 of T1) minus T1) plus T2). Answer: -138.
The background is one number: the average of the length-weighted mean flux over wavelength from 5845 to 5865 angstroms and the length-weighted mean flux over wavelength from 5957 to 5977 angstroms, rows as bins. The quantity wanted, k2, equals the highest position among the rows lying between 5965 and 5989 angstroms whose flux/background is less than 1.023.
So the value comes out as 5987 angstroms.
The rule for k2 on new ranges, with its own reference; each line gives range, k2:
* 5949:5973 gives 5971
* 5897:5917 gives 5915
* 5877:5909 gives 5907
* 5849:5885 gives 5871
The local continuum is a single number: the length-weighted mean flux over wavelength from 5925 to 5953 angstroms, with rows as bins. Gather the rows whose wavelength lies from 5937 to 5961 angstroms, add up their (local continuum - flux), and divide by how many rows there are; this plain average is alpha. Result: -0.1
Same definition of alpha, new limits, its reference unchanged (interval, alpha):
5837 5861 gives -0.4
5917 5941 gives 0.0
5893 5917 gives 0.1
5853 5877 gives -0.3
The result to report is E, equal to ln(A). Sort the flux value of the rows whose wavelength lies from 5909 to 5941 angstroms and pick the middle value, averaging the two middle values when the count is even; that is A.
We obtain 2.60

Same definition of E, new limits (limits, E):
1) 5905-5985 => 2.59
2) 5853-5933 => 2.60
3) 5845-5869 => 2.61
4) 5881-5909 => 2.53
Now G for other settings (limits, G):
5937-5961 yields 13.10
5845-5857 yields 13.27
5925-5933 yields 13.55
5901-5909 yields 12.50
